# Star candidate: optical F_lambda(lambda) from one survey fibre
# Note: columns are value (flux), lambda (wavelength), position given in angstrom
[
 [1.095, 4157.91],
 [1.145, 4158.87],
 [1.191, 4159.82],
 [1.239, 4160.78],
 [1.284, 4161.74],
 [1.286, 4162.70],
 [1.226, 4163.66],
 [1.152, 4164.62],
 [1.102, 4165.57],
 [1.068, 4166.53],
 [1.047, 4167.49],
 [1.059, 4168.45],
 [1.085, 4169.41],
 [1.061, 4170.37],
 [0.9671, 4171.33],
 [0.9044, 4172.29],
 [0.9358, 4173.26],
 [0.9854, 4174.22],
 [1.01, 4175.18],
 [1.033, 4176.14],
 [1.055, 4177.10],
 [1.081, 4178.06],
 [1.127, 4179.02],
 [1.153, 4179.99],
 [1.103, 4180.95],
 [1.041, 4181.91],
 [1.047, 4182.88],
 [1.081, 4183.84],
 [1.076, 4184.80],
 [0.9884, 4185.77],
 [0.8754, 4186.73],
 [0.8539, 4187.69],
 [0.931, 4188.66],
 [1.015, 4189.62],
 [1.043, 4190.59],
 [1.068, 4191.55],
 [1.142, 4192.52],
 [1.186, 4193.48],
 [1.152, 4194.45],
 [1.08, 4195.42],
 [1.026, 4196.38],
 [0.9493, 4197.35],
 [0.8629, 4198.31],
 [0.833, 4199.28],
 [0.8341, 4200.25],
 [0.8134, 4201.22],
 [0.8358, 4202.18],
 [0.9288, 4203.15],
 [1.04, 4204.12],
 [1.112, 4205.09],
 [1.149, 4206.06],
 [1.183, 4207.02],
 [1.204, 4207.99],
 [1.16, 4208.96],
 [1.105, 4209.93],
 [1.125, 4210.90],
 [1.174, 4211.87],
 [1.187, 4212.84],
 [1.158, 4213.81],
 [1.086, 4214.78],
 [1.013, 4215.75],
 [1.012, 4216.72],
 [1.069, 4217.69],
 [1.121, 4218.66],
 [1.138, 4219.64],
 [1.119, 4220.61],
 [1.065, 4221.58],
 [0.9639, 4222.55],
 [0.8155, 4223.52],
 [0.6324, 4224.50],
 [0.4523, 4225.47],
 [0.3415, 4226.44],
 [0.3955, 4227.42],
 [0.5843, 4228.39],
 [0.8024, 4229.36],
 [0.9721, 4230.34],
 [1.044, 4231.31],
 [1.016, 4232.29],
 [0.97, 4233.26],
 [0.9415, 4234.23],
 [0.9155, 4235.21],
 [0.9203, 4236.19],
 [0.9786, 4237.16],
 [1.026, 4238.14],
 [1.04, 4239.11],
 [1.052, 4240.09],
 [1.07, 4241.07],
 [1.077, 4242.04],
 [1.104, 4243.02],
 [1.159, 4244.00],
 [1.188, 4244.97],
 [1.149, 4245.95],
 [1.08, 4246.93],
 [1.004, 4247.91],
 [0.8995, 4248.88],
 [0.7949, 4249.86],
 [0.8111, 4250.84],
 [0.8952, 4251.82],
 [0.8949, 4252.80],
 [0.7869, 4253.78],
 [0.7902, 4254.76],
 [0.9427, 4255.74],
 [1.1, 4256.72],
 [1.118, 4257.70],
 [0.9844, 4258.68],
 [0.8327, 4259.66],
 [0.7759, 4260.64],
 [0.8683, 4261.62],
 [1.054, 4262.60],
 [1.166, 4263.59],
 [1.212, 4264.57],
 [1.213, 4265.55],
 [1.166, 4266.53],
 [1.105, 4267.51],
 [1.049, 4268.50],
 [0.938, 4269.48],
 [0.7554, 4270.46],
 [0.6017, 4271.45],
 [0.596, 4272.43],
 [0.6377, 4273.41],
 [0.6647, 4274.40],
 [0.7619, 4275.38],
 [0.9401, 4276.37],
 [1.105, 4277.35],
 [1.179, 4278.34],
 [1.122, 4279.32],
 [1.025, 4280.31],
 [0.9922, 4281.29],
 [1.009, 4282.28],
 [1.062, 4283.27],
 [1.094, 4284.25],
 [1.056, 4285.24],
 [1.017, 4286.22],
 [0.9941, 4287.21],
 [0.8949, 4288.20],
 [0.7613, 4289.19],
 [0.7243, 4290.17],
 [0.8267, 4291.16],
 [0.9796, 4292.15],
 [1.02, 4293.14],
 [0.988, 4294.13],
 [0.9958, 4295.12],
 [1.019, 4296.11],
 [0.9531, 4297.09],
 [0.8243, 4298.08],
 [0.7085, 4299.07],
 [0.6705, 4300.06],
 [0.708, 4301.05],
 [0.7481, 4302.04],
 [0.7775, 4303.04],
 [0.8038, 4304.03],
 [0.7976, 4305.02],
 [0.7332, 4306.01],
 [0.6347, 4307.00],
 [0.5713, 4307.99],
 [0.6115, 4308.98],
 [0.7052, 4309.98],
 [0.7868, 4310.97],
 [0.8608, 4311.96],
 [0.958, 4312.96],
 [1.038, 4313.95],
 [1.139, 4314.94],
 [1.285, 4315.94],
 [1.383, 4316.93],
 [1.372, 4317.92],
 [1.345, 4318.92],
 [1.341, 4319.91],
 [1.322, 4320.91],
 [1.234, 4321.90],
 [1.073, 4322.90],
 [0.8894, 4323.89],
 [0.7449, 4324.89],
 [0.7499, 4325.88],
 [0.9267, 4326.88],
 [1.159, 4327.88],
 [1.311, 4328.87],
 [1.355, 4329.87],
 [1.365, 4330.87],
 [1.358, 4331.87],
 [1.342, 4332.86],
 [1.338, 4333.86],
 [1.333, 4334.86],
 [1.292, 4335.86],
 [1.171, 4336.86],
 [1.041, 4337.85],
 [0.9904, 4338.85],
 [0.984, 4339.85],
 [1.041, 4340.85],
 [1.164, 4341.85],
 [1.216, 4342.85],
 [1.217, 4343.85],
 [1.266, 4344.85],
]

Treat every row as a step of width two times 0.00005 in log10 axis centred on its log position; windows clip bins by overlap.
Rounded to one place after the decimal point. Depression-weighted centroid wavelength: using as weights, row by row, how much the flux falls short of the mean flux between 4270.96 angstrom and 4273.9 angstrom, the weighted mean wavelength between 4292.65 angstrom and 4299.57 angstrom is 4295.5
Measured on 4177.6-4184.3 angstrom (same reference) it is 4180.9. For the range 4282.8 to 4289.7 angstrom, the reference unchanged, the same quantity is 4285.7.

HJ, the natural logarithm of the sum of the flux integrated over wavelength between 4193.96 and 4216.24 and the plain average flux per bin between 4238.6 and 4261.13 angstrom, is 3.19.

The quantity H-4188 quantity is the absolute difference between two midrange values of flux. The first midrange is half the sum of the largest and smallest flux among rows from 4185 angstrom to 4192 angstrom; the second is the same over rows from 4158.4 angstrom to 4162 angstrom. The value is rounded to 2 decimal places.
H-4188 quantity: 0.25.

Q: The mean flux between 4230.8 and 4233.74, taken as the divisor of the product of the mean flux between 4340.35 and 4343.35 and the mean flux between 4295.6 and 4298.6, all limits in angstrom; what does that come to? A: 1.05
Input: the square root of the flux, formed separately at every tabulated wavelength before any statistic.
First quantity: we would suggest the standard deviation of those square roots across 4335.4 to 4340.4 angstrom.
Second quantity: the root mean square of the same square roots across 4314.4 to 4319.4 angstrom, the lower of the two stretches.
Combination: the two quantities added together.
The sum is 1.20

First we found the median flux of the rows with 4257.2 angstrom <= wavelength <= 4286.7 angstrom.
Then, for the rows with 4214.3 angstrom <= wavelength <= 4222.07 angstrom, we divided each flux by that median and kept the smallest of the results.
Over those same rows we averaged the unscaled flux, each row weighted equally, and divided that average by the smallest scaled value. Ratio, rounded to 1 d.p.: 1.1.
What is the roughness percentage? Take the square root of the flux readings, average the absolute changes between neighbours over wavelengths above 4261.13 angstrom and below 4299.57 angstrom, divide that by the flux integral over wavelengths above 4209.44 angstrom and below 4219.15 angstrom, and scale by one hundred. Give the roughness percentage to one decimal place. 0.4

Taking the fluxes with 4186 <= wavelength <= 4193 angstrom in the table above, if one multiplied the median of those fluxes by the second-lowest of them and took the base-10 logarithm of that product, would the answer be -0.05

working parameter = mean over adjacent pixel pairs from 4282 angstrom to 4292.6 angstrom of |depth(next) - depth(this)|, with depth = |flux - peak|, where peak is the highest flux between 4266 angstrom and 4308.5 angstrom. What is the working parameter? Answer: 0.071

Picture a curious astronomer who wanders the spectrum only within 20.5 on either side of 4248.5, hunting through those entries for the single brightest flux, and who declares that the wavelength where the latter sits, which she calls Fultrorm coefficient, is 4265.55 angstrom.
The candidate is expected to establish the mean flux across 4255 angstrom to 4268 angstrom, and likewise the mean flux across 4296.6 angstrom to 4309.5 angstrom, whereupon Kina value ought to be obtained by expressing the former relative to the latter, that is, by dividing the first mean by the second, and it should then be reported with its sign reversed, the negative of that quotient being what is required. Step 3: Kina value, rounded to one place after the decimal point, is -1.4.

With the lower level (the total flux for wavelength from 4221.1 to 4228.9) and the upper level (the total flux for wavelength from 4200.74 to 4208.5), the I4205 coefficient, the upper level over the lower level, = 1.57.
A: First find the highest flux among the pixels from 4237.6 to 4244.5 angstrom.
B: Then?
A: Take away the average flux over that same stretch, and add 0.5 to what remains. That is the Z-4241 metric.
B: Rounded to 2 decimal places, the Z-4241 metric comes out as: 0.58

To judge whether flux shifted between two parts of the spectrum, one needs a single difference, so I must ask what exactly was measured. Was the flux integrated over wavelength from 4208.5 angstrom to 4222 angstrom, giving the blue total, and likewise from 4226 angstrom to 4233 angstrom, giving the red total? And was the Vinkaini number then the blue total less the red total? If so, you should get 10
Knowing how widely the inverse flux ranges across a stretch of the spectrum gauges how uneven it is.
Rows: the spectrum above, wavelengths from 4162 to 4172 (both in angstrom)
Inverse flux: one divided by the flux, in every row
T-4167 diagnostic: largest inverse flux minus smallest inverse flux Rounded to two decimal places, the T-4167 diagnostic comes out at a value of 0.26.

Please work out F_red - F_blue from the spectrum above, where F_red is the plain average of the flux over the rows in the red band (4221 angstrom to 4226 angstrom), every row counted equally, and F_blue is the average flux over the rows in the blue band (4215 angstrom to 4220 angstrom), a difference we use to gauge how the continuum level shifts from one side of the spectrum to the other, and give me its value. -0.3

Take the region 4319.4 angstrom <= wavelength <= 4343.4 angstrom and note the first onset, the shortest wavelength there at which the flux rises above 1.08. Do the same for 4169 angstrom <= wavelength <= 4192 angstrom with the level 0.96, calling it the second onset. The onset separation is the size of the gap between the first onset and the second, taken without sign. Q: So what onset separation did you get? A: 150.5 angstrom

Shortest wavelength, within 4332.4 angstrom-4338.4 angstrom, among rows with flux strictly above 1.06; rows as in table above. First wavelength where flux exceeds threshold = 4332.86 angstrom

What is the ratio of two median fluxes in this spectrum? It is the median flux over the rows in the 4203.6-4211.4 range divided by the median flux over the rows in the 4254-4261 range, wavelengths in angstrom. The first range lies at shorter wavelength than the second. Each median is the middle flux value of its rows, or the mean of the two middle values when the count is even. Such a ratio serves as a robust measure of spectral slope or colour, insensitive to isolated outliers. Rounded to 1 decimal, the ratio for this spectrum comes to 1.2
